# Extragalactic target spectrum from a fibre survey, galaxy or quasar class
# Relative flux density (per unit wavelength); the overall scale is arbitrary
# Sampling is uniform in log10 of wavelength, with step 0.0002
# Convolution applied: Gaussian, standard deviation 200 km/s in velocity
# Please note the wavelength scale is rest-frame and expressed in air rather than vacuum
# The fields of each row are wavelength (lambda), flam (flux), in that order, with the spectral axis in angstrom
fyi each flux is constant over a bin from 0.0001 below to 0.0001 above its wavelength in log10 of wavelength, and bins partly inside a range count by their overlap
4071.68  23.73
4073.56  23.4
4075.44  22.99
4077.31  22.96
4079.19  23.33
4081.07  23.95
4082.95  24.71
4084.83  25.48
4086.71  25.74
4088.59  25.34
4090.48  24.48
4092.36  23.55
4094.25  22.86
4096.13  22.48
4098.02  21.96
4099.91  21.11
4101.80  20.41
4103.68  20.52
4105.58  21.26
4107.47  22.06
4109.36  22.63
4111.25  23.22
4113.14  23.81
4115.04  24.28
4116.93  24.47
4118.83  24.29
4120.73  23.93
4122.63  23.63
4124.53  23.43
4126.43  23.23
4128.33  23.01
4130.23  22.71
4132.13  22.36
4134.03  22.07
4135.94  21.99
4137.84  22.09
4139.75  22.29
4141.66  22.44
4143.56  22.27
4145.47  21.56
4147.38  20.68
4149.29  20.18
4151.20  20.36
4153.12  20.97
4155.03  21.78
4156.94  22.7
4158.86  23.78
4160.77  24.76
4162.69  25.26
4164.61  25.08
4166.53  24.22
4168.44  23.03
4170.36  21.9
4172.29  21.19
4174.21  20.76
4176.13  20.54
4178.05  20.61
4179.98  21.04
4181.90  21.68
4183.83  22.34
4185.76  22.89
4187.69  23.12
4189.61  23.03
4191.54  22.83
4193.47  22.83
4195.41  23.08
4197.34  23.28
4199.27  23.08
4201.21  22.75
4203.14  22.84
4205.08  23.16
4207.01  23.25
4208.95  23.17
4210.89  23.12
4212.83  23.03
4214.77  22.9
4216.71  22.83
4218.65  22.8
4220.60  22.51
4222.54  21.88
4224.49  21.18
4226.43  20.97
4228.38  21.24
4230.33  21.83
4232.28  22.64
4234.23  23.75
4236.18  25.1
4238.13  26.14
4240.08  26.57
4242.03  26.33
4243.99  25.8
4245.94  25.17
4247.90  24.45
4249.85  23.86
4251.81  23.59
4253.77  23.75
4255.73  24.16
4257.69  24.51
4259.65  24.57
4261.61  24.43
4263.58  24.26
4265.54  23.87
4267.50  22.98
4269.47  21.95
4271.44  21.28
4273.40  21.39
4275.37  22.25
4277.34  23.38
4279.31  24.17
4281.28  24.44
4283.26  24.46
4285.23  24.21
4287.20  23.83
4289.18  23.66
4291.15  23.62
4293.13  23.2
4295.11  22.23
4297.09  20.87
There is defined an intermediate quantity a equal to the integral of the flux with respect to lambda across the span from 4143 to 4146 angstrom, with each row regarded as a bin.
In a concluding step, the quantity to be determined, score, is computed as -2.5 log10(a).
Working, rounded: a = 66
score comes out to -4.54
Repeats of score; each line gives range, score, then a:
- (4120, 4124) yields -4.94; 95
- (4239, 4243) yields -5.06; 106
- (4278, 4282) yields -4.97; 97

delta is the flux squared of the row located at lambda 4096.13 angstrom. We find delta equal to 505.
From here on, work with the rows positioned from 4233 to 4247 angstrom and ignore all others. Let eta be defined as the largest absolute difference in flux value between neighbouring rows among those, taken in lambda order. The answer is 1.35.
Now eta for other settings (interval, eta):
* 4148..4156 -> 0.81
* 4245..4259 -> 0.72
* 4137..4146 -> 0.71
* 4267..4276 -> 1.03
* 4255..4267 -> 0.39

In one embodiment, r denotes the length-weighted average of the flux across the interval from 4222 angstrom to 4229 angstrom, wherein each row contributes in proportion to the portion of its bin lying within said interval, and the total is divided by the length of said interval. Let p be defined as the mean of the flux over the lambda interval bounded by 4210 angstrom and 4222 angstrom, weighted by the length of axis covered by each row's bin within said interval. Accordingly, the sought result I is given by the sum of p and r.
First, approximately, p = 22.8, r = 21.3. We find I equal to 44.1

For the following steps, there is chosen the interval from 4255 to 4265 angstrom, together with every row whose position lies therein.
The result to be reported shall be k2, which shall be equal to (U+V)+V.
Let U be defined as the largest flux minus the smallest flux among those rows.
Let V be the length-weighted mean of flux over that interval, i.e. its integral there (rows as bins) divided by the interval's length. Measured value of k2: 49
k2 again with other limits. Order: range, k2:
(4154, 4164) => 51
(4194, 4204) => 47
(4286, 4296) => 48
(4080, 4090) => 52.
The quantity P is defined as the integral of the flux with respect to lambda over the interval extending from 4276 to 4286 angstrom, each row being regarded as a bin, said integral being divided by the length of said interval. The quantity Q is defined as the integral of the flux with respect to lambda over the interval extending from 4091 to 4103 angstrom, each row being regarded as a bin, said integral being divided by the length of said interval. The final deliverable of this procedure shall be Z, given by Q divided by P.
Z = 0.92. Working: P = 24.1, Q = 22.1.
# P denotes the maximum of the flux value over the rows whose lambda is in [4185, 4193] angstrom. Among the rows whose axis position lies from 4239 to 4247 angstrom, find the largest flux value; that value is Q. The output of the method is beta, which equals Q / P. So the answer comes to 1.15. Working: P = 23.12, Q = 26.57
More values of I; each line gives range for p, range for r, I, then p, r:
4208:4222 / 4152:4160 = 45.2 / 22.9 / 22.3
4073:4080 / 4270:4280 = 45.6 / 23.2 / 22.4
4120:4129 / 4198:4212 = 46.5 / 23.4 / 23.1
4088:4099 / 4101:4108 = 44.4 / 23.4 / 21.0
